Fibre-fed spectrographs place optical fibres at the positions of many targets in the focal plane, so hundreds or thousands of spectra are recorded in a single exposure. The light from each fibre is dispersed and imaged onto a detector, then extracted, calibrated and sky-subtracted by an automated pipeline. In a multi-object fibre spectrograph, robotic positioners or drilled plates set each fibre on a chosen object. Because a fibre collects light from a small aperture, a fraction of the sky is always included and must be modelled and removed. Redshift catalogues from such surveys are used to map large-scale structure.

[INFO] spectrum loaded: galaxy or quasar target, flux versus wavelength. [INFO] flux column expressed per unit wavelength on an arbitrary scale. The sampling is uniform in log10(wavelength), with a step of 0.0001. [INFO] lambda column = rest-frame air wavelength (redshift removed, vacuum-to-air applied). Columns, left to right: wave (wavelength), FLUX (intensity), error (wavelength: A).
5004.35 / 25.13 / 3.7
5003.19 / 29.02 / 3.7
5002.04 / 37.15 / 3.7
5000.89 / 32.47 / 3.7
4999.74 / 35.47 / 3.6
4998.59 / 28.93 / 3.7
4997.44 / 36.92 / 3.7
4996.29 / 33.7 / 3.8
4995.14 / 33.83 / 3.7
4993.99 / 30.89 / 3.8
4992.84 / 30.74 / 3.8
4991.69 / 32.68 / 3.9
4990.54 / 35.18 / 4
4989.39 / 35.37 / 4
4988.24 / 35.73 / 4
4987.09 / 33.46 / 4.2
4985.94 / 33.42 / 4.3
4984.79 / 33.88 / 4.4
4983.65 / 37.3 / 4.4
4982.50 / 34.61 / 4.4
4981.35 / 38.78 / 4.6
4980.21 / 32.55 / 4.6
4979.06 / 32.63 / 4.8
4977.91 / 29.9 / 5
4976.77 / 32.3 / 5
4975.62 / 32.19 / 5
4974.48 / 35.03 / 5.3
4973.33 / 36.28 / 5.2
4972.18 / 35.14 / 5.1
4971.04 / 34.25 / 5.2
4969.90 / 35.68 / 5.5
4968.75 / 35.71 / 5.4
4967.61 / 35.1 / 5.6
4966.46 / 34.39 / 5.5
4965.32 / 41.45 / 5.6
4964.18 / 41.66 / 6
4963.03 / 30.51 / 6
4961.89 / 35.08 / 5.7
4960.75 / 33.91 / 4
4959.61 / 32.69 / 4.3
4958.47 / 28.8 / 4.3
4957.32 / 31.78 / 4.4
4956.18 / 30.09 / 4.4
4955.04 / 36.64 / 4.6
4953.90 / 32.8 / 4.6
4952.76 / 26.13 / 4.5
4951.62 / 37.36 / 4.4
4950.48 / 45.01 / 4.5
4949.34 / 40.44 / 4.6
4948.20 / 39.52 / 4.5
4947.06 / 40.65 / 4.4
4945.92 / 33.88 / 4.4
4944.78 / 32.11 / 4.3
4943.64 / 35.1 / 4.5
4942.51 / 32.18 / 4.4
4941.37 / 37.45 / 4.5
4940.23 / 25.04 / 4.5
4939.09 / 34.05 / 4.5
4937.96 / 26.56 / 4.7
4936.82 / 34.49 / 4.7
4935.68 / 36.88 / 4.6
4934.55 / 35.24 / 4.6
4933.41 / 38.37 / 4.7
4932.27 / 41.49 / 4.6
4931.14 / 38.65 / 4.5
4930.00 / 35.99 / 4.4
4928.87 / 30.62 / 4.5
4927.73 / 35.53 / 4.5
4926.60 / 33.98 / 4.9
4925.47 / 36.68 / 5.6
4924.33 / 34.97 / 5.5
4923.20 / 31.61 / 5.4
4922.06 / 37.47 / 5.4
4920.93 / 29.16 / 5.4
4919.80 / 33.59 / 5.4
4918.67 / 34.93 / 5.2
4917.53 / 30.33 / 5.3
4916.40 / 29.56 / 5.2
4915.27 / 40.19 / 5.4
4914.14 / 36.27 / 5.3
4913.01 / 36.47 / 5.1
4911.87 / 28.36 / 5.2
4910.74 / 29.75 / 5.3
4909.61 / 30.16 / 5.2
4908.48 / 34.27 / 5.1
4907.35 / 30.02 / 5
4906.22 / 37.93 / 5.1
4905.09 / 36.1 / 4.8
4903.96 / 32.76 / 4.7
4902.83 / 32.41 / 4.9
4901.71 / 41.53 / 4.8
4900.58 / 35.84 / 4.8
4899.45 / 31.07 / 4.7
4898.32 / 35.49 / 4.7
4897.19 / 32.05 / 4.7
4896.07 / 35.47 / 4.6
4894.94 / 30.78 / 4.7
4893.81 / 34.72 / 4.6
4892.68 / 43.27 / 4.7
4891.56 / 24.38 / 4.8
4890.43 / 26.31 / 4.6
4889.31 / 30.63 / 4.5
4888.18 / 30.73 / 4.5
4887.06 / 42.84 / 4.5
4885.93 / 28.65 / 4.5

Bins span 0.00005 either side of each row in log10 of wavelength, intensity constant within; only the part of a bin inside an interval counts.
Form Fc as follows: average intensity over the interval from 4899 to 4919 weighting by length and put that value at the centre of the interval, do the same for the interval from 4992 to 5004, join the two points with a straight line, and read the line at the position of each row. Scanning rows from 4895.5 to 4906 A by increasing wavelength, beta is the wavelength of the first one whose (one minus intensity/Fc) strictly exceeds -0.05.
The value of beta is 4896.07 A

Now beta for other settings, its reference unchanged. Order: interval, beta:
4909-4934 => 4909.61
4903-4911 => 4903.96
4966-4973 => 4966.46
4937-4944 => 4937.96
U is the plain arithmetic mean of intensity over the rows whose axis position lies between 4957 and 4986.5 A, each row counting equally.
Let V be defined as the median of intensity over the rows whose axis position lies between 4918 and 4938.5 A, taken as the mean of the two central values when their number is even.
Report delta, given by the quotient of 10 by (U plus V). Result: 0.144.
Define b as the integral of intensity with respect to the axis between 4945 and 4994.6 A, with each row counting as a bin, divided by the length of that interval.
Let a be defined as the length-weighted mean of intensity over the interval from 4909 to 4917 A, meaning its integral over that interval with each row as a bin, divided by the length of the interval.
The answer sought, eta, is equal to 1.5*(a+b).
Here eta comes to 101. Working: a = 33.0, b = 34.7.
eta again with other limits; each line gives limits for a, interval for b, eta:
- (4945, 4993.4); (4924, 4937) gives 106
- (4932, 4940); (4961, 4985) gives 104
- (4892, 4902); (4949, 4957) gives 106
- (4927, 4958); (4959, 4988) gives 104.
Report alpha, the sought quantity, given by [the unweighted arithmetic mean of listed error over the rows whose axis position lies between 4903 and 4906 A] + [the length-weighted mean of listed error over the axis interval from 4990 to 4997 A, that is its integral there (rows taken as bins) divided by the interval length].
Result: 8.6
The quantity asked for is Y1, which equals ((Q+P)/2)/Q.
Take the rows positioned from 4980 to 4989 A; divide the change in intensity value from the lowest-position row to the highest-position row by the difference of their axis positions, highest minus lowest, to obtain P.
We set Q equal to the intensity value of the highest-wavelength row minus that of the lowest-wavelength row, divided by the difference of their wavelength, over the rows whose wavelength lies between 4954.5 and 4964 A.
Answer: 0.24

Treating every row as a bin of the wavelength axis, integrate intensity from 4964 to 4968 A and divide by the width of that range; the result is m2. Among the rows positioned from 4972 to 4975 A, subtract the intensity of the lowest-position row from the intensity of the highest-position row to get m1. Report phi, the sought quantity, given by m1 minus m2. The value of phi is -38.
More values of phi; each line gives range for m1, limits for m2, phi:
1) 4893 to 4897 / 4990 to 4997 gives -32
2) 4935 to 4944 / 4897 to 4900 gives -35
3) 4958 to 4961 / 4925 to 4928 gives -30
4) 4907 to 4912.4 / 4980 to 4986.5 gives -37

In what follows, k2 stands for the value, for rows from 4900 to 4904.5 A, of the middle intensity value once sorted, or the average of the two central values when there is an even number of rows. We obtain 34.3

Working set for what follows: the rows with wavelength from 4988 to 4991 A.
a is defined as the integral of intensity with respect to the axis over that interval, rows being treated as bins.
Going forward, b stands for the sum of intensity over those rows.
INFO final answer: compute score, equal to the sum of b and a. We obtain 212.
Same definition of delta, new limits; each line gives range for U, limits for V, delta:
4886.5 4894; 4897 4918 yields 0.151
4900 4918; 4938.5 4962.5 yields 0.148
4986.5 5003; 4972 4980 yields 0.151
